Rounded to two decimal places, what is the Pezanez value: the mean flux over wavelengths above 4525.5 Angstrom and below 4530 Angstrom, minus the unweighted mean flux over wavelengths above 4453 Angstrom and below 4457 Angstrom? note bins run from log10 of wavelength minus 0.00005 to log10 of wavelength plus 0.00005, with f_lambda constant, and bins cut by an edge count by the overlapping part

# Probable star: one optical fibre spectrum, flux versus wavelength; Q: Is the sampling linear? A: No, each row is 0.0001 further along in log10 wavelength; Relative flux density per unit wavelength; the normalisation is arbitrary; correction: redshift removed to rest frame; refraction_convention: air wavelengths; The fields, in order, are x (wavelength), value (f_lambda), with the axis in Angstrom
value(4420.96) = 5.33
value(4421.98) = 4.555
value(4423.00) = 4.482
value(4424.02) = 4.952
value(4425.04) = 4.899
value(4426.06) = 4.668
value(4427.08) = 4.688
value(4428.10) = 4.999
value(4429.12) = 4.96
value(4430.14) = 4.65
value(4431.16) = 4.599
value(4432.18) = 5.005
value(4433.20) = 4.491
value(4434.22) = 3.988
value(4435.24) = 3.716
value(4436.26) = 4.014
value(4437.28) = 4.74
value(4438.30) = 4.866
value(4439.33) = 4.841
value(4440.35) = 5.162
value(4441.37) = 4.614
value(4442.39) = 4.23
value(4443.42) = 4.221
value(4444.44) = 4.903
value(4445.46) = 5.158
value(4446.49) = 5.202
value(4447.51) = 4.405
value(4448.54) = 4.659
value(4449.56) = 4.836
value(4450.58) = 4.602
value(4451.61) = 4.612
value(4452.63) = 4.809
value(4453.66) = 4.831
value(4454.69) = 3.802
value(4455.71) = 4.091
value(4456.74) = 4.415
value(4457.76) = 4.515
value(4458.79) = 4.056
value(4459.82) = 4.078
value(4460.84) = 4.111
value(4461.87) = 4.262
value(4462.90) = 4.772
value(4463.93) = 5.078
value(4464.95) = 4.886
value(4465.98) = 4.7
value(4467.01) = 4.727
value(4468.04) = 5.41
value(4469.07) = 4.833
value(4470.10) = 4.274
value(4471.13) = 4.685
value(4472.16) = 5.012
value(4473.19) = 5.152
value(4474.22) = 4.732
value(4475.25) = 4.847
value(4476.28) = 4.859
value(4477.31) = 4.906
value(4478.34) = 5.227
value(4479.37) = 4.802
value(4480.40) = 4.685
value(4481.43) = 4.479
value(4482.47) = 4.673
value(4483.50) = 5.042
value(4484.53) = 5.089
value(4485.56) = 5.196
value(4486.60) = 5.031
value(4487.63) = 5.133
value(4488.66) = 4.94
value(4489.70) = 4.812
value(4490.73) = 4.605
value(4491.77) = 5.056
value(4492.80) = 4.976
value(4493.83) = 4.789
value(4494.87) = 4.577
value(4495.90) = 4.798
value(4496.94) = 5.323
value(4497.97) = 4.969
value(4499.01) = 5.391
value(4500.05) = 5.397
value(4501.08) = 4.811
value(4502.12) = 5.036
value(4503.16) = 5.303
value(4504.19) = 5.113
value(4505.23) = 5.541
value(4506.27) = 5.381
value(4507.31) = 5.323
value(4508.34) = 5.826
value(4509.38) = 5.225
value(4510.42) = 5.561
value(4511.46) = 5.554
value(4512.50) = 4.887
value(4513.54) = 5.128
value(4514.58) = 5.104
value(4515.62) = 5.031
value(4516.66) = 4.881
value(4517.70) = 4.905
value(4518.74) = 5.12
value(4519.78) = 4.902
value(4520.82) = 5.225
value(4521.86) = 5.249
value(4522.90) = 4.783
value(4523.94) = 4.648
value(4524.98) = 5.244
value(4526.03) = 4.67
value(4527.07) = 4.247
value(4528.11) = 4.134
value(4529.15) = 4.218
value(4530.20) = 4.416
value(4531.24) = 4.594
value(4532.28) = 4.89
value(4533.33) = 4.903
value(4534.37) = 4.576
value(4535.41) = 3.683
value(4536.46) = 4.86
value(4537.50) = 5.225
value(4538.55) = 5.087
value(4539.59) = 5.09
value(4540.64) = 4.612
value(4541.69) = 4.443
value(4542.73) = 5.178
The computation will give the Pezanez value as 0.03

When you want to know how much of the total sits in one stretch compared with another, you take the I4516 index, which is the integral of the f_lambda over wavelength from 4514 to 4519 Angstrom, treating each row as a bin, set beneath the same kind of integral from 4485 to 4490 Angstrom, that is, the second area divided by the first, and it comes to 1.00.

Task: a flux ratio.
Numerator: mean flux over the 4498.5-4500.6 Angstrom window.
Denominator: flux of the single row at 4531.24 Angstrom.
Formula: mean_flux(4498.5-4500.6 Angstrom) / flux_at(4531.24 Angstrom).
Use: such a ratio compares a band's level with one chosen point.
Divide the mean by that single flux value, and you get 1.17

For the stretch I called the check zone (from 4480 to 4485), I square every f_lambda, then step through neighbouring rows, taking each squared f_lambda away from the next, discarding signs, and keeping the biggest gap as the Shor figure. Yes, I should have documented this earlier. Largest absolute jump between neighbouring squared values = 3.6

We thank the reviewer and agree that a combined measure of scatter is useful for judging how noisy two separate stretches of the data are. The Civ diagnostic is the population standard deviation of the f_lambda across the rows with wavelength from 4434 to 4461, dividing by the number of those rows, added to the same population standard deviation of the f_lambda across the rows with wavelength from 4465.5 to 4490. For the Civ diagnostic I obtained 0.67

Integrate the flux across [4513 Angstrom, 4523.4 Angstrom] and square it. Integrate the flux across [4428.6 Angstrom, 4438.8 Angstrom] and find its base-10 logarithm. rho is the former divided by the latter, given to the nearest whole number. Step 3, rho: 1649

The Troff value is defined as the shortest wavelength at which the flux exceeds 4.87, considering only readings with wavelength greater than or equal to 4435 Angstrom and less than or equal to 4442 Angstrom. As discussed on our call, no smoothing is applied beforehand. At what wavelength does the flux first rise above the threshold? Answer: 4440.35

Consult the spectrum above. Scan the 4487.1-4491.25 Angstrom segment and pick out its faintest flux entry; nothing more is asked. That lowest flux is 4.605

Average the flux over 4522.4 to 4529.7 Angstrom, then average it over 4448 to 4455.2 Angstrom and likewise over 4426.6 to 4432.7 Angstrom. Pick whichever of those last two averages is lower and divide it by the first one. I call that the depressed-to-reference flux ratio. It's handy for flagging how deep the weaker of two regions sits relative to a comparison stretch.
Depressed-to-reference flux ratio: 1.01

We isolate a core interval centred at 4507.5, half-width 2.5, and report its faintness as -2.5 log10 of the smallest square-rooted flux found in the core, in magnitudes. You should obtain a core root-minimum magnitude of -0.90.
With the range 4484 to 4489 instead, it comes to -0.87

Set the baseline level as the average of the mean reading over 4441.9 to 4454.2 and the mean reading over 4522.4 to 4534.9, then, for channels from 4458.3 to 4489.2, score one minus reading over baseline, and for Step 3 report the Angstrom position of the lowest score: 4468.04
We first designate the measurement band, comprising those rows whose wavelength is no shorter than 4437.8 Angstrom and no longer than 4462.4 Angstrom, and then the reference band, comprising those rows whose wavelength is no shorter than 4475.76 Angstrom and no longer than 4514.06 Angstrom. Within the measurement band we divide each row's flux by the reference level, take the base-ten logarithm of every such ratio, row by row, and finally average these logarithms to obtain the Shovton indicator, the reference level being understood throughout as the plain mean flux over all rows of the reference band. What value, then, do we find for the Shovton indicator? -0.048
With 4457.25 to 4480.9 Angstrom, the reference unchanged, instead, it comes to -0.032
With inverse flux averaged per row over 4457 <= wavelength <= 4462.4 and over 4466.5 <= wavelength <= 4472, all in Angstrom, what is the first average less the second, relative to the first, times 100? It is 12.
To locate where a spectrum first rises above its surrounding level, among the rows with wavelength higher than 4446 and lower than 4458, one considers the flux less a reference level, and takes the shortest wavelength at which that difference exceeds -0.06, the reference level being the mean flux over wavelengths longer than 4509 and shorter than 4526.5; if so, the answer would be 4446.49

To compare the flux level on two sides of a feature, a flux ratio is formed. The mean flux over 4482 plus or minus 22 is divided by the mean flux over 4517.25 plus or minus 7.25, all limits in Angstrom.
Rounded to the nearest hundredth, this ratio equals 0.96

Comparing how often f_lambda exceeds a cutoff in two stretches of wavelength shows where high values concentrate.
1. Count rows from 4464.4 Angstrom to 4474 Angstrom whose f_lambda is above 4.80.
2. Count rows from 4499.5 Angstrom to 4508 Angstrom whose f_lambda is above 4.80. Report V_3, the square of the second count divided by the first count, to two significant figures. 13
